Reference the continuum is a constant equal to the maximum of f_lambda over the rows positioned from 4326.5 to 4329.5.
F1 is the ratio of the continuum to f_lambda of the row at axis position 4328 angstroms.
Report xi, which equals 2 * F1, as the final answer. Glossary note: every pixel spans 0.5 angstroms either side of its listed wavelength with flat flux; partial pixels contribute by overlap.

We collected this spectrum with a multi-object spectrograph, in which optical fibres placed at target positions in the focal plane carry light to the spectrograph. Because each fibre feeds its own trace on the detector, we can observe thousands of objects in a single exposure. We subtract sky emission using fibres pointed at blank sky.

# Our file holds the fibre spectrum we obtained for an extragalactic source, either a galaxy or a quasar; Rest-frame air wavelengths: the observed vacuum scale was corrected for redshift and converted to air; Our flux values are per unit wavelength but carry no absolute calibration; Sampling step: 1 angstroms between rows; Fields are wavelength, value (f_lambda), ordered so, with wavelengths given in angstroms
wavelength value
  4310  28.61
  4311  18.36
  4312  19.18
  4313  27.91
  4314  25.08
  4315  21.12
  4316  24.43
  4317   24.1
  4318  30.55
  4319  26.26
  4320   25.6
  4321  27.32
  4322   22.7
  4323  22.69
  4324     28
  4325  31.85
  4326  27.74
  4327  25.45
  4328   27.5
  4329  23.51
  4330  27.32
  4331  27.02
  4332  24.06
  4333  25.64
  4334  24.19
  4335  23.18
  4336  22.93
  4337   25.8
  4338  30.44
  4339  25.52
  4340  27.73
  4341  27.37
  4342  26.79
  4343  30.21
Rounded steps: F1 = 1.00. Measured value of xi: 2.00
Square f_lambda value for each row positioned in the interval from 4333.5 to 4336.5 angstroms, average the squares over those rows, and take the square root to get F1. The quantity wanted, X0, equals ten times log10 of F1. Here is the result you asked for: 13.7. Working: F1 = 23.4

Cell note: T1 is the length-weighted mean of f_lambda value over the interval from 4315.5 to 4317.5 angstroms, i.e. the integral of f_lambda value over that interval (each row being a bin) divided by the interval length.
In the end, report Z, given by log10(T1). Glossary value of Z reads 1.38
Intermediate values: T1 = 24.3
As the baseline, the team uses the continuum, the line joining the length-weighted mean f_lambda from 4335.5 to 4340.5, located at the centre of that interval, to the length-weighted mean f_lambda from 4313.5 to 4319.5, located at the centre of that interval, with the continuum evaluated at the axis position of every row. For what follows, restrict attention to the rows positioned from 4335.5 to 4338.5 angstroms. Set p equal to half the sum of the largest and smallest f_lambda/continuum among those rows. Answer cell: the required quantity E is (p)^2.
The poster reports 1.02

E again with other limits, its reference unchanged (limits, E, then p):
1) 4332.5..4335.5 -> 0.86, 0.930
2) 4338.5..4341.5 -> 1.00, 1.002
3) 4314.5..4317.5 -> 0.82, 0.904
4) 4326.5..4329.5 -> 0.97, 0.983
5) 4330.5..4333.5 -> 0.96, 0.978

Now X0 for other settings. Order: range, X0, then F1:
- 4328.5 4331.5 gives 14.2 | 26.0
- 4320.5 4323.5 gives 13.9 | 24.3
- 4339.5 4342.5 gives 14.4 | 27.3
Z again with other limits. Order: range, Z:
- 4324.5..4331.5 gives 1.43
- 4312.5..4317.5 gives 1.39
